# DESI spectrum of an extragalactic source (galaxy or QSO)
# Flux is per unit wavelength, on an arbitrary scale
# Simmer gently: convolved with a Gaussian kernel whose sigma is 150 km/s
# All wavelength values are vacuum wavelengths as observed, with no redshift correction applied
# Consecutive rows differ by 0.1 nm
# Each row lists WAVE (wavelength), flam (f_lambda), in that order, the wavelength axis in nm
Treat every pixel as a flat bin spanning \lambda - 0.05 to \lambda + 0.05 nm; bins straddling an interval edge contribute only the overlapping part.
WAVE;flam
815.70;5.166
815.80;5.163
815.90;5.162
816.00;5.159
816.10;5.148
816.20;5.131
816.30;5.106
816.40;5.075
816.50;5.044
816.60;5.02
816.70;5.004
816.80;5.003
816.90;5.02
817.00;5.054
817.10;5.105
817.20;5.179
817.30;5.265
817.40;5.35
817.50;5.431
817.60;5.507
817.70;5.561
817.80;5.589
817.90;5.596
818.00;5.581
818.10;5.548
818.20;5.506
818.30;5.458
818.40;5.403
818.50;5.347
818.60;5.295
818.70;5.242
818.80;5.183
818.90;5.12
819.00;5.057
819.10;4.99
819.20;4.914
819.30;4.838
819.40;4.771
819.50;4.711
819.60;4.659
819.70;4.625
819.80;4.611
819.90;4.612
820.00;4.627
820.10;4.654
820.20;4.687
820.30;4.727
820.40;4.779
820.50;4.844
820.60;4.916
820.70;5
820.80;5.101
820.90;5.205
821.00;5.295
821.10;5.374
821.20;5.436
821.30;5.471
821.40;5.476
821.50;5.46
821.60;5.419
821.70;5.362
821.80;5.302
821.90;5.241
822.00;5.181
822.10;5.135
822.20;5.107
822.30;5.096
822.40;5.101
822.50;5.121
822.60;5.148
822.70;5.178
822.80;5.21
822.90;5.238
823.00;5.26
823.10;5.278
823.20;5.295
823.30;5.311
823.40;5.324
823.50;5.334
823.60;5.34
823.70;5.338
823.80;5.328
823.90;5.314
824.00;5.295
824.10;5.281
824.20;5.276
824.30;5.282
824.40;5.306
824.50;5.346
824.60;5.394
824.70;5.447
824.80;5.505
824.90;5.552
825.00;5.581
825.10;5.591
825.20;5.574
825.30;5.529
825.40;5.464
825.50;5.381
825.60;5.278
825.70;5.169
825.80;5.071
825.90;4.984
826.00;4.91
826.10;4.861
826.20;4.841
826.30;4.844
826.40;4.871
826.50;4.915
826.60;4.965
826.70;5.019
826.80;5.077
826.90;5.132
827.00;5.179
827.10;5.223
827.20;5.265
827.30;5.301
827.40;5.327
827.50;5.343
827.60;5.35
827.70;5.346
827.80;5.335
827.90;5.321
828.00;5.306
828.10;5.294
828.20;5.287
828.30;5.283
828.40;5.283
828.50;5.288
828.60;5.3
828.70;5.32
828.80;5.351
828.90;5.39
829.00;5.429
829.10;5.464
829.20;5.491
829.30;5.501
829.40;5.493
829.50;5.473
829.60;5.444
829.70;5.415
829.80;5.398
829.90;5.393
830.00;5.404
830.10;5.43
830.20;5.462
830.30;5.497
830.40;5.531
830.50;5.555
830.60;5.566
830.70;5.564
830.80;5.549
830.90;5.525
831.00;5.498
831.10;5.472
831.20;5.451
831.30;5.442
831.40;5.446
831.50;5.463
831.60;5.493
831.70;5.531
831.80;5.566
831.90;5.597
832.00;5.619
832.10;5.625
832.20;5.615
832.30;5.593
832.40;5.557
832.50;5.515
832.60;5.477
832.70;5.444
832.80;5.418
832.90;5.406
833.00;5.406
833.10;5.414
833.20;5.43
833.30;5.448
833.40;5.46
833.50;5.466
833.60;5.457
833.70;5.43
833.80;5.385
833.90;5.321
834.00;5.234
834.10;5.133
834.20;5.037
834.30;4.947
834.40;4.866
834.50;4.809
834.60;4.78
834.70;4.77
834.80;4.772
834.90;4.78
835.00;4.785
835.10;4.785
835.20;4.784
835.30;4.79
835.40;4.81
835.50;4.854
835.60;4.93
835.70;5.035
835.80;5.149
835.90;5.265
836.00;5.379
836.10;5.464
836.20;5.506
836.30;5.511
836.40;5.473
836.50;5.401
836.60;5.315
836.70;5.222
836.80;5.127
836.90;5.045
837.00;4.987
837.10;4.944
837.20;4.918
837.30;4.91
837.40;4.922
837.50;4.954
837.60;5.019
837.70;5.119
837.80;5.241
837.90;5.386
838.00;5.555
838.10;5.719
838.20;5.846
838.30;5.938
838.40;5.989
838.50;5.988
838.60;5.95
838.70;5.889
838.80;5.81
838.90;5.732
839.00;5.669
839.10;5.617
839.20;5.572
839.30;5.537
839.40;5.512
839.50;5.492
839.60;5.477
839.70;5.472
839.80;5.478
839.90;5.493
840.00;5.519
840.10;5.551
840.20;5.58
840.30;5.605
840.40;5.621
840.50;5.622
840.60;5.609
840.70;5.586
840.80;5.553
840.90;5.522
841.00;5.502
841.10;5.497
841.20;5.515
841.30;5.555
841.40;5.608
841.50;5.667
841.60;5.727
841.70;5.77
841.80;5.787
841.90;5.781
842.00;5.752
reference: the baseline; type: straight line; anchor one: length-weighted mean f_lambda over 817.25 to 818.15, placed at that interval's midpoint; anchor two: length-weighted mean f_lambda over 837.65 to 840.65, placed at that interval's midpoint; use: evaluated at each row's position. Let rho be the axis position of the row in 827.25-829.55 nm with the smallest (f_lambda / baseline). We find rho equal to 828.40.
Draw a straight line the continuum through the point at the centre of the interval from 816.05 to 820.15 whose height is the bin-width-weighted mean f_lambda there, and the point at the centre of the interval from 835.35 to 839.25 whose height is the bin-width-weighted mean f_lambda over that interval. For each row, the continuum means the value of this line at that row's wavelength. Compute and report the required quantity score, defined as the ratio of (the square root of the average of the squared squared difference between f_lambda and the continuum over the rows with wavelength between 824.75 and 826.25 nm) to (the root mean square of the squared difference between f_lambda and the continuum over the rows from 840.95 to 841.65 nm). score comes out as 2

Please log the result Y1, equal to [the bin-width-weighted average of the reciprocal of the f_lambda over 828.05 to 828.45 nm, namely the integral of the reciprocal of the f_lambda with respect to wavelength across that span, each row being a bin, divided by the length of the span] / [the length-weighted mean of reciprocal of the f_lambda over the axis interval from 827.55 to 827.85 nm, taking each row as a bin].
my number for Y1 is 1.01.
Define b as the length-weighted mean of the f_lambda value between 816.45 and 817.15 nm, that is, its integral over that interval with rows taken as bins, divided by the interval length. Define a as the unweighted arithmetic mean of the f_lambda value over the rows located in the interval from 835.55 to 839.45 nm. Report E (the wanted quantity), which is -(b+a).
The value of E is -10.4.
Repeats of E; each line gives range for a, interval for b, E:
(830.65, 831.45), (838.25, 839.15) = -11.3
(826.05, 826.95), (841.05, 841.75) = -10.6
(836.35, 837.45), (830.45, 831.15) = -10.6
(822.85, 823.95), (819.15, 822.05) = -10.3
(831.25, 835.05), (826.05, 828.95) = -10.5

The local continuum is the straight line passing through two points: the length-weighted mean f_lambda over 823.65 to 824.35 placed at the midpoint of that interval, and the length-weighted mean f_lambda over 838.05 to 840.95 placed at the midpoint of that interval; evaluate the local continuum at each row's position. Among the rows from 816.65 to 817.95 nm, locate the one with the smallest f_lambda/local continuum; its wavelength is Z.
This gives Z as 816.80 nm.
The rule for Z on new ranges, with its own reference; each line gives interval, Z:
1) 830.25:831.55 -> 831.30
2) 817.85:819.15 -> 819.10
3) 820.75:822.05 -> 820.80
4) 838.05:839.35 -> 839.30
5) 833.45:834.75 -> 834.70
